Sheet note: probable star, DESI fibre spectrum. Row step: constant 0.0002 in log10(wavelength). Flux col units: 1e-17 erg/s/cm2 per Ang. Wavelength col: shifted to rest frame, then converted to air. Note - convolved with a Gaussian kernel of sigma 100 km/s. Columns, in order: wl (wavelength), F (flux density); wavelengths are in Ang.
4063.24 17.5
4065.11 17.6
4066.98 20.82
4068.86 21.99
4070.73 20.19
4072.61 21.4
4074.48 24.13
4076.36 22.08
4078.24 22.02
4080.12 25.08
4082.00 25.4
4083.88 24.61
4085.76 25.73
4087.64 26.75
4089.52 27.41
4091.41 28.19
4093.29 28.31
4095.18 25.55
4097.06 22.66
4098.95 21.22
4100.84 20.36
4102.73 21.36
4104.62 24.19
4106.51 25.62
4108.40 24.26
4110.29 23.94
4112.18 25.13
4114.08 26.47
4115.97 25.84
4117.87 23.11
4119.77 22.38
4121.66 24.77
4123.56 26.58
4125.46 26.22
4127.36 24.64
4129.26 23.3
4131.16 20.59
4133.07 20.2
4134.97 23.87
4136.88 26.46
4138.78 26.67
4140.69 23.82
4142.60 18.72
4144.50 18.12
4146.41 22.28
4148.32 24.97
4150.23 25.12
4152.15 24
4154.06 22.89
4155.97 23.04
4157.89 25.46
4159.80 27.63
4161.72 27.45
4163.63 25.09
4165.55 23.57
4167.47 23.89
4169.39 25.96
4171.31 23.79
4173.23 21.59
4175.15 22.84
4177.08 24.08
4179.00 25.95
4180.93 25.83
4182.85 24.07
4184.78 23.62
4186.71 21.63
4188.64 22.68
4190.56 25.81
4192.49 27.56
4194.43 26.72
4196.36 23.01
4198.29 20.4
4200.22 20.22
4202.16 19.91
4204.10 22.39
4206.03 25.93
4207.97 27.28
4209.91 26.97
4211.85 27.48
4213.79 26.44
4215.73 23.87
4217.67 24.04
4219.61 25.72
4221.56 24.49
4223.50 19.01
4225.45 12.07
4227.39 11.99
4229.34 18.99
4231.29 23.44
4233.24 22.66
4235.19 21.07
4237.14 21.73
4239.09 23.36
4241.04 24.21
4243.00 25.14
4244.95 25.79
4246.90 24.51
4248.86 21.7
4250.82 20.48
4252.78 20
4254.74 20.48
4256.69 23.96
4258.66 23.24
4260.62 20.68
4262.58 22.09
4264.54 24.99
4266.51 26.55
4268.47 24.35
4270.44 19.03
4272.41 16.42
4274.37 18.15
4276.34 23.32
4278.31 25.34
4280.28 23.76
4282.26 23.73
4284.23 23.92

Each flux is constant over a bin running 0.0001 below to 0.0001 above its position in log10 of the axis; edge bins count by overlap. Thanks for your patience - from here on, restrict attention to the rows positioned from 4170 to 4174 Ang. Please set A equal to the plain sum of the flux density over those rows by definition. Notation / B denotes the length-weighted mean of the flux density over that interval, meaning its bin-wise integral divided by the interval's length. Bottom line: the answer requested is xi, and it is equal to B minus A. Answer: -22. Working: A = 45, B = 23.0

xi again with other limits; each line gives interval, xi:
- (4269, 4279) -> -82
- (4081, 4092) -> -132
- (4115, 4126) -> -124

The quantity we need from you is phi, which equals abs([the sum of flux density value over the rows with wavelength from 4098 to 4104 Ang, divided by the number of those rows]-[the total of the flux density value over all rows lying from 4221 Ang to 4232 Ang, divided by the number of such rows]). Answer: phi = 3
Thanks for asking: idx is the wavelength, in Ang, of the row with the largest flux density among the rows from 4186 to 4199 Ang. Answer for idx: 4192.49 Ang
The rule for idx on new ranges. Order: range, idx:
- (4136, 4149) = 4138.78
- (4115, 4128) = 4123.56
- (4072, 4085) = 4082.00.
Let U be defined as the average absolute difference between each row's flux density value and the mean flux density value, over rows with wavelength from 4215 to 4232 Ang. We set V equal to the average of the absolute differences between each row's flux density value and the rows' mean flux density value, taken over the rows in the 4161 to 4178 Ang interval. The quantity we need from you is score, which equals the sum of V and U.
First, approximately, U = 4.34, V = 1.3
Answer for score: 5.6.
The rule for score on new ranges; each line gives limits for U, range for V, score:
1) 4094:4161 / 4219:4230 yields 6.3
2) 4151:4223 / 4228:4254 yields 3.5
